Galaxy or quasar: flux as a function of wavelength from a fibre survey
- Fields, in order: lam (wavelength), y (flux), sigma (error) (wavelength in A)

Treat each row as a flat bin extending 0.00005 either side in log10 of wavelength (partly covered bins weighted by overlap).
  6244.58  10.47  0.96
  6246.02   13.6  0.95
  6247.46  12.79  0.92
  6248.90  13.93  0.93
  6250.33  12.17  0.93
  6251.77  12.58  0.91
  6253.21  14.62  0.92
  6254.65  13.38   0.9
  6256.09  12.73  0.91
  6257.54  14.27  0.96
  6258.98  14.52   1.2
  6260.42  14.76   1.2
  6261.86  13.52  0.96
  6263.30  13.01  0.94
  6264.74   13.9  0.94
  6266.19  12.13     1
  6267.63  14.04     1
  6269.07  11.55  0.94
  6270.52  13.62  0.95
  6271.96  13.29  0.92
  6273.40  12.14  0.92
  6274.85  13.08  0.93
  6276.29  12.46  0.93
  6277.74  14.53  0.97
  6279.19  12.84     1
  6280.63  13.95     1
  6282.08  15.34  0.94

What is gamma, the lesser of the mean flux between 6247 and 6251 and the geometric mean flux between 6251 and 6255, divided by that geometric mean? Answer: 0.96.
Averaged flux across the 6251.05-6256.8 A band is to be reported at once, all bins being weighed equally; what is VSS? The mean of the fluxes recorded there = 13.3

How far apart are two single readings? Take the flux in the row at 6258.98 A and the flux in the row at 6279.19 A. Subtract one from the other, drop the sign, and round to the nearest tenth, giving 1.7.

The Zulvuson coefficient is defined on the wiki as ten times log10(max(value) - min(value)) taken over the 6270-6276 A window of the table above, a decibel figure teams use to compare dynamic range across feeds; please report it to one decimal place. 1.7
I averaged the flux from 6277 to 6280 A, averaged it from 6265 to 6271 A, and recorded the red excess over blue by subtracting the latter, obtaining 0.8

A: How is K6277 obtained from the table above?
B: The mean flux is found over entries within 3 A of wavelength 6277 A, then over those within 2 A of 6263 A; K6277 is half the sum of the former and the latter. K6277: 13.4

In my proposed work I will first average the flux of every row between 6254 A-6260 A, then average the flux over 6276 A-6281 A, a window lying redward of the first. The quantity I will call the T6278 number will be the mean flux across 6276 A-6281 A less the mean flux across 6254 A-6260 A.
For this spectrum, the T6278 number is -0.28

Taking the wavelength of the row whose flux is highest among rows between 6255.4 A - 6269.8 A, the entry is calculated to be 6260.42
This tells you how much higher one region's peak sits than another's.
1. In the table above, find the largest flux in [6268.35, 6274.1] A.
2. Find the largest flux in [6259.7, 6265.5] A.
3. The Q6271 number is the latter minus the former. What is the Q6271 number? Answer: 1.1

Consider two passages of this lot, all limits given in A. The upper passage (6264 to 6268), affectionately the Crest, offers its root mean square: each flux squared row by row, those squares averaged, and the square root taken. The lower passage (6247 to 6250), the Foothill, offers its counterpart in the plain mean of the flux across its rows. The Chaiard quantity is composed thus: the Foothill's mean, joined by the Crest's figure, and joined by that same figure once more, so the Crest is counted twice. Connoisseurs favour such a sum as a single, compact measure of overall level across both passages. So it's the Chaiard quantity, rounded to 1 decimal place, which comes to 40.1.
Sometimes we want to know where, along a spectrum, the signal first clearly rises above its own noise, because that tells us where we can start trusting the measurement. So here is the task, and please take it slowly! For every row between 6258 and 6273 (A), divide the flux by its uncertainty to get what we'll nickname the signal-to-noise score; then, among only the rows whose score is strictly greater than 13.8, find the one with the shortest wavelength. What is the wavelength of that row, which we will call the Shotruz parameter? 6261.86 A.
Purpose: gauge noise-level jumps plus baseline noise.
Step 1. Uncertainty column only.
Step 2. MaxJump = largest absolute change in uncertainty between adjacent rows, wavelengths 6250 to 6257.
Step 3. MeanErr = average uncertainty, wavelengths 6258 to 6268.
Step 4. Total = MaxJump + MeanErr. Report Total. 1.05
